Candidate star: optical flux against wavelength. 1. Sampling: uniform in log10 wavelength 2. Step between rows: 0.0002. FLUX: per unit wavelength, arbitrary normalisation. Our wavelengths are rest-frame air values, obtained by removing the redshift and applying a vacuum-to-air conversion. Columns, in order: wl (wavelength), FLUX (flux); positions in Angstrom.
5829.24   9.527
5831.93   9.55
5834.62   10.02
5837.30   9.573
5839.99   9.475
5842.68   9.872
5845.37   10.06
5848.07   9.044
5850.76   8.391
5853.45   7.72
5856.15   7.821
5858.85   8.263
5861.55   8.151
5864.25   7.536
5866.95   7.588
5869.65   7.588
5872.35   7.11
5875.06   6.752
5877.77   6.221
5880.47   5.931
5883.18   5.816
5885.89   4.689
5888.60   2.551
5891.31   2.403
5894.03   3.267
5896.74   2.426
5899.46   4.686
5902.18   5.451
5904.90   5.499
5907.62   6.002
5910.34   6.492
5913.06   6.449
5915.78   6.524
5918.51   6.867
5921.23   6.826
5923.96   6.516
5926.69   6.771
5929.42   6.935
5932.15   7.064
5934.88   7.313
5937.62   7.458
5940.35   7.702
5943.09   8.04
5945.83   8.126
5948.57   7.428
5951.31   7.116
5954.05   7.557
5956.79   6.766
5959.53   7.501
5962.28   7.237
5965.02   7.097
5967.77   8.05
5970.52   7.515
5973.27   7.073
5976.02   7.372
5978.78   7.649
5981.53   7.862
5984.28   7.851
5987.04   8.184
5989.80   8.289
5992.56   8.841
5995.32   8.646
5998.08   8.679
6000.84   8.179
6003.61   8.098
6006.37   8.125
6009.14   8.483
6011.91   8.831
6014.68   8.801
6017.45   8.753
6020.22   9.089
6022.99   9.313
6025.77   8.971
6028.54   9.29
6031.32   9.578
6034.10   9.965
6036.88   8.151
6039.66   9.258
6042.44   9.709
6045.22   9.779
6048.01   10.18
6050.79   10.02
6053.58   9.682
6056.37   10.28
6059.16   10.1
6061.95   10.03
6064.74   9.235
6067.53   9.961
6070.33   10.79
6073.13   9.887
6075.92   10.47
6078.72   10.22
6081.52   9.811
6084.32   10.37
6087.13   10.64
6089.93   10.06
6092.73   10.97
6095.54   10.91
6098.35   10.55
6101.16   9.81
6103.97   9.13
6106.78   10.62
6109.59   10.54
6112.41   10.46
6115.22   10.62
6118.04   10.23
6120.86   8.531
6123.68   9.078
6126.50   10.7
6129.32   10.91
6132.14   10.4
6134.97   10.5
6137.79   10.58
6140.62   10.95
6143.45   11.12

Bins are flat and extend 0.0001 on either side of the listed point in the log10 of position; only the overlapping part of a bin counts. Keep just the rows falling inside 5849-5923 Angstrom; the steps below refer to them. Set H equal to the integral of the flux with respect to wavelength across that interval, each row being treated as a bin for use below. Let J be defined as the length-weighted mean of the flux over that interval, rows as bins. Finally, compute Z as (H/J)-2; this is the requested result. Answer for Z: 72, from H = 453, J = 6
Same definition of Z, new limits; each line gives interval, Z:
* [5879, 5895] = 14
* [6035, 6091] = 54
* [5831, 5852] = 19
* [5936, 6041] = 103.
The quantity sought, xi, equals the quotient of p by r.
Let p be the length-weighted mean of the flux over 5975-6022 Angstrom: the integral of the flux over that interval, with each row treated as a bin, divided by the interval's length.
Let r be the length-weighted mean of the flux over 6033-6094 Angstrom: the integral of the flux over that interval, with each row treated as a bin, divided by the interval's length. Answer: 0.84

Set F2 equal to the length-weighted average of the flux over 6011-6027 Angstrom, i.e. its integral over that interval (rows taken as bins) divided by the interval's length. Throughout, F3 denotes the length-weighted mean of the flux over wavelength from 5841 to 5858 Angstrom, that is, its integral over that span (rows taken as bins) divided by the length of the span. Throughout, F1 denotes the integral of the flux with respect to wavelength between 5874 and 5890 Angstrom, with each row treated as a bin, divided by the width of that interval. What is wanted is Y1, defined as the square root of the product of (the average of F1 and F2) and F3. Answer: 7.9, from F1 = 5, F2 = 9.0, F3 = 8.8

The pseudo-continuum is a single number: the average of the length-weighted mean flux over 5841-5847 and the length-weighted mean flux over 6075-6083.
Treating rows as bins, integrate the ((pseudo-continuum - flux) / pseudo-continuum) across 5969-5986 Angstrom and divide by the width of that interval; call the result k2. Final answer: 0.24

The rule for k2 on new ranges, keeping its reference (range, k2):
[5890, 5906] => 0.61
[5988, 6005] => 0.16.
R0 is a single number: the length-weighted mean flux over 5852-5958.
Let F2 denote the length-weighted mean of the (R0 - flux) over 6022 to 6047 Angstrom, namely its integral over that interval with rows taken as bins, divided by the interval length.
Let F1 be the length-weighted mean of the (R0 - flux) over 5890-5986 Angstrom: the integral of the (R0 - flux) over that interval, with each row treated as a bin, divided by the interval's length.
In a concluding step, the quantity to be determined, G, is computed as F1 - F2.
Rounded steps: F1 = -0.2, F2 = -2.9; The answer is 3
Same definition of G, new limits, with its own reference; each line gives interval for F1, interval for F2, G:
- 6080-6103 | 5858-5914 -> -5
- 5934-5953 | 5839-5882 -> 0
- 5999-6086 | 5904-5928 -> -3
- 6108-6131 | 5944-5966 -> -3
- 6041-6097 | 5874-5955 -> -4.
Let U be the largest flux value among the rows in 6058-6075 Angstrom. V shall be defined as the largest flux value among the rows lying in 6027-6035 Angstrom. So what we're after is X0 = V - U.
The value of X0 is -0.8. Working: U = 10.79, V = 9.965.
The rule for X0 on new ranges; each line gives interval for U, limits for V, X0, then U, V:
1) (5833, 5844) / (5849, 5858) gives -1.6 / 10.02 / 8.391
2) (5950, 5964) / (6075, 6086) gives 2.9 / 7.557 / 10.47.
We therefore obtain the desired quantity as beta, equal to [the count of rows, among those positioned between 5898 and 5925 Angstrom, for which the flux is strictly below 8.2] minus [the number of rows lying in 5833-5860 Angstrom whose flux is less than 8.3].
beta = 7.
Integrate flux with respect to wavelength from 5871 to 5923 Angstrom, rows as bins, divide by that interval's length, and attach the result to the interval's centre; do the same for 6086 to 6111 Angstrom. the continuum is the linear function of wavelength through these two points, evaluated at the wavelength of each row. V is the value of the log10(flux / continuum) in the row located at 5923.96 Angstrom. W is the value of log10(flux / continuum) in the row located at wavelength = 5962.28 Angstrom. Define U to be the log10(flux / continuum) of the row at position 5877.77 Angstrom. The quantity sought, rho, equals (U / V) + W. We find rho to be 3.2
